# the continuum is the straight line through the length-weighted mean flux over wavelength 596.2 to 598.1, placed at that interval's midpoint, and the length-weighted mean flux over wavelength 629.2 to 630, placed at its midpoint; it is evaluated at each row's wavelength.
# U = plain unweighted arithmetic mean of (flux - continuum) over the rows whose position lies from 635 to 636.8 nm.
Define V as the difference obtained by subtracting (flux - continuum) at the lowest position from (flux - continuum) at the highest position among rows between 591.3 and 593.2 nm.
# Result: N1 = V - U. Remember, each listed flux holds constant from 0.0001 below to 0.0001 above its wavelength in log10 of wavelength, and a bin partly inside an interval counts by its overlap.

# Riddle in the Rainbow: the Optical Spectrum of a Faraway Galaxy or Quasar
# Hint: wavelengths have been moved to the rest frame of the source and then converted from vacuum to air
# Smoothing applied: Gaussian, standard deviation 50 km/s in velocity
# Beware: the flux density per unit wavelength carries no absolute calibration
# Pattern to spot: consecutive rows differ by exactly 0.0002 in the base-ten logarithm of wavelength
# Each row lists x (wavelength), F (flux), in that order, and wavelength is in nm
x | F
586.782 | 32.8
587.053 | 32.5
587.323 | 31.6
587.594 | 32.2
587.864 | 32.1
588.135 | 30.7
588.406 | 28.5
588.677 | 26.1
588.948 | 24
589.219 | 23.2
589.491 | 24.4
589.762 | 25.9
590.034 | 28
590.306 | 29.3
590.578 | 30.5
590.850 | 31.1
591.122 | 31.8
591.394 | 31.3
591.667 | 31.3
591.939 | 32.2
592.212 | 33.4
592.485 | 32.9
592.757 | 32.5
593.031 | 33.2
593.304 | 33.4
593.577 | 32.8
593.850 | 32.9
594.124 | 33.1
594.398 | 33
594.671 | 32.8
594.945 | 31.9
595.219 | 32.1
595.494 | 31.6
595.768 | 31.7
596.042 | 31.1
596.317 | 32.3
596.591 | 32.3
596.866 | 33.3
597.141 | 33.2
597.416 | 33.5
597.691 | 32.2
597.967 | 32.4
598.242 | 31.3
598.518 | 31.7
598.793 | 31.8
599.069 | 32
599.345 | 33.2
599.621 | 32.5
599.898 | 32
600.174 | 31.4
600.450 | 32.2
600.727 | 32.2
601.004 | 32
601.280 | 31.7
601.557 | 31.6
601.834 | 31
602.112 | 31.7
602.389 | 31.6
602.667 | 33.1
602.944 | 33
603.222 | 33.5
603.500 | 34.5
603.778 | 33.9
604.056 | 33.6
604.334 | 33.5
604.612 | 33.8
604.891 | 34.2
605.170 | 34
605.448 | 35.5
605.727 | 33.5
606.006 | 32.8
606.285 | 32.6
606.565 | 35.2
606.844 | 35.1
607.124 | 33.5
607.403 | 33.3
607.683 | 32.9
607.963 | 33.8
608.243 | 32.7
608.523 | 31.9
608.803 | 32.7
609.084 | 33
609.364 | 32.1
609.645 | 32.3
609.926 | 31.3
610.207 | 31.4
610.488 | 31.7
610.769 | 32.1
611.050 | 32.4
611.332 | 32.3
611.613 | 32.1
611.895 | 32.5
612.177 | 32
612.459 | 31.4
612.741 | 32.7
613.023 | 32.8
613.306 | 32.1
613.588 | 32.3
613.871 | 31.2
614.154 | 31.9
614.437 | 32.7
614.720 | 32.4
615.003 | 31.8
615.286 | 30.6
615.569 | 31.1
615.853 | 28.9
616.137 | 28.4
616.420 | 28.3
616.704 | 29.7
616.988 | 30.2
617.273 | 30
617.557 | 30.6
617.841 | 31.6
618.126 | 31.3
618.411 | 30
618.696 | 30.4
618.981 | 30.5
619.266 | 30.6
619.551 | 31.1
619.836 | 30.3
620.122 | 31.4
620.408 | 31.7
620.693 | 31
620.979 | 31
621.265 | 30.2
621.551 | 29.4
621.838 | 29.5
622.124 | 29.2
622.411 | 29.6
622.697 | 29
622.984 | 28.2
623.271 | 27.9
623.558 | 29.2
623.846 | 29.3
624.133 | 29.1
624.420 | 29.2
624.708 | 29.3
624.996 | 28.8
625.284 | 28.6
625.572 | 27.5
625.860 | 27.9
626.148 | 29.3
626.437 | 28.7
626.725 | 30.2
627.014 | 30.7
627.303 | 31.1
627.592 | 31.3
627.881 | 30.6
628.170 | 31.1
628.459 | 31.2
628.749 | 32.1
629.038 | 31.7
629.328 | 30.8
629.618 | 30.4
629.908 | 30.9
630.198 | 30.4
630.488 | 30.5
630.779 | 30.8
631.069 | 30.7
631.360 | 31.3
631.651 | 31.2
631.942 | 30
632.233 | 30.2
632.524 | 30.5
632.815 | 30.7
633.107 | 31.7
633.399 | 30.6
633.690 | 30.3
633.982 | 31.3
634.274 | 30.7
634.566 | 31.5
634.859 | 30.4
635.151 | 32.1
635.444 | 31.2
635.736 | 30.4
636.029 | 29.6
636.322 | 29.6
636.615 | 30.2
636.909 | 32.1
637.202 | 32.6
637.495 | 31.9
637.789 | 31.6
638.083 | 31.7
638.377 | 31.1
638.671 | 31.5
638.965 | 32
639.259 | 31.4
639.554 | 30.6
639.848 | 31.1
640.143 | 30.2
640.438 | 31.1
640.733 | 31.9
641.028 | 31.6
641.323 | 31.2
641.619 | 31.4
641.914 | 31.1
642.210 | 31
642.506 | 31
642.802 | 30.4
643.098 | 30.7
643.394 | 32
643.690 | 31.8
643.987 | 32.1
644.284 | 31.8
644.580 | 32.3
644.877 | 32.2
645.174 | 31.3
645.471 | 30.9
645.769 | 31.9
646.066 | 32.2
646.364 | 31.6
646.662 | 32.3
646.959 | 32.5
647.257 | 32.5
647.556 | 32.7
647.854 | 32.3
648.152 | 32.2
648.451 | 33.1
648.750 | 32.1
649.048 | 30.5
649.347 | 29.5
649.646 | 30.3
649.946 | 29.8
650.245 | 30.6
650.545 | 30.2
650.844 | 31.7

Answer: 1.8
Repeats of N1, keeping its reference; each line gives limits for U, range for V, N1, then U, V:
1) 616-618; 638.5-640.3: 0.4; -1.7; -1.2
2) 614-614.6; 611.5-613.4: -0.5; 0.6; 0.1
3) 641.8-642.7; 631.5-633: -1.6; 1.2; -0.4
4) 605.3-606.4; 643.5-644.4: -1.4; 1.4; 0.0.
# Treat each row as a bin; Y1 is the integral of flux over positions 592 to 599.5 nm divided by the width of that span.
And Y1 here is 32.5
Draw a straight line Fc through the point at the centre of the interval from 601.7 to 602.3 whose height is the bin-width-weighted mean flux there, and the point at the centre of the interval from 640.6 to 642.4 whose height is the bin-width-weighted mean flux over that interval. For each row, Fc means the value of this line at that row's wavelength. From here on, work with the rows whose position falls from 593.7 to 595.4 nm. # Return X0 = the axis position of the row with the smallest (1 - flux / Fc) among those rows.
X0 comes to 594.124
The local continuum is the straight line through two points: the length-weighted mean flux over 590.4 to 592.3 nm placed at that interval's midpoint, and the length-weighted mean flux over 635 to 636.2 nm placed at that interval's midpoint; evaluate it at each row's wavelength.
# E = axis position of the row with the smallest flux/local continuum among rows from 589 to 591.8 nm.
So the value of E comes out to 589.219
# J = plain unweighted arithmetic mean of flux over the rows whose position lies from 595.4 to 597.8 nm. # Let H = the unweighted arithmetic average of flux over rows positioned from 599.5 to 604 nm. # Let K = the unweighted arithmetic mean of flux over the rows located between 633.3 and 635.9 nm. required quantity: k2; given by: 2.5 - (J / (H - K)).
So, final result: -20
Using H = 32.4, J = 32.4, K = 30.9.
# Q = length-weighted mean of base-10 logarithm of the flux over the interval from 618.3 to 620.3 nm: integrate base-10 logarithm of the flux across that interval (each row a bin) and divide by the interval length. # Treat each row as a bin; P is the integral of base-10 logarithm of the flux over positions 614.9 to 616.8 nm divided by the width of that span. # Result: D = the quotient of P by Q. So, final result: 0.99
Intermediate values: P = 1.47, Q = 1.49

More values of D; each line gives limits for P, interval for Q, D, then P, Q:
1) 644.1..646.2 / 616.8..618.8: 1.01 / 1.50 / 1.48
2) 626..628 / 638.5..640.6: 0.99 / 1.48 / 1.49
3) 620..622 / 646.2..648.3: 0.98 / 1.49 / 1.51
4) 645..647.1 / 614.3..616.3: 1.01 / 1.50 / 1.49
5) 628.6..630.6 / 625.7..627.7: 1.01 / 1.49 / 1.47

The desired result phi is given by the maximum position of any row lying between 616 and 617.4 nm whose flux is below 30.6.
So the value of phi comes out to 617.273 nm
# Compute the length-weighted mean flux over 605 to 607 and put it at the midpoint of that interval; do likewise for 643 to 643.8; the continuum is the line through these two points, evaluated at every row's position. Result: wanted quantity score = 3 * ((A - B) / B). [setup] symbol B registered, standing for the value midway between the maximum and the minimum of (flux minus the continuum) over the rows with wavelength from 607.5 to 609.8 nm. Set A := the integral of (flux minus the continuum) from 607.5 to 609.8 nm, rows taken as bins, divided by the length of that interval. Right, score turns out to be 0.4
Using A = -1.2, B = -1.1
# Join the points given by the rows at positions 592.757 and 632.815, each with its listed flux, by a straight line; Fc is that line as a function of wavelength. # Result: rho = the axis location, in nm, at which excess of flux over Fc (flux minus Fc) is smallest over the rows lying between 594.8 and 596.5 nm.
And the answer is 596.042 nm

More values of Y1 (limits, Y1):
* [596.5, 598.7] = 32.5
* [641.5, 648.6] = 31.8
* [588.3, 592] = 28.3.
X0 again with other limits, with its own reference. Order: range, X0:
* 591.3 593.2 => 592.212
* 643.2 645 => 644.580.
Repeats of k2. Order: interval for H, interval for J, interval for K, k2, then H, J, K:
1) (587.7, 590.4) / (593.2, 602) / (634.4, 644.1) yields 11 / 27.2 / 32.3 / 31.2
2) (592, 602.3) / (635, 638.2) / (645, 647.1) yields -59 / 32.3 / 31.2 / 31.8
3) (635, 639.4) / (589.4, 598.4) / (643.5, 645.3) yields 51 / 31.3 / 31.7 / 31.9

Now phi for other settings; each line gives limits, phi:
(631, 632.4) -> 632.233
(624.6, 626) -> 625.860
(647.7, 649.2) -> 649.048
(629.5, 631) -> 630.488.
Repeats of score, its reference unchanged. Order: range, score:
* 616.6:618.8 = 0.1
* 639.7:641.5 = -0.6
